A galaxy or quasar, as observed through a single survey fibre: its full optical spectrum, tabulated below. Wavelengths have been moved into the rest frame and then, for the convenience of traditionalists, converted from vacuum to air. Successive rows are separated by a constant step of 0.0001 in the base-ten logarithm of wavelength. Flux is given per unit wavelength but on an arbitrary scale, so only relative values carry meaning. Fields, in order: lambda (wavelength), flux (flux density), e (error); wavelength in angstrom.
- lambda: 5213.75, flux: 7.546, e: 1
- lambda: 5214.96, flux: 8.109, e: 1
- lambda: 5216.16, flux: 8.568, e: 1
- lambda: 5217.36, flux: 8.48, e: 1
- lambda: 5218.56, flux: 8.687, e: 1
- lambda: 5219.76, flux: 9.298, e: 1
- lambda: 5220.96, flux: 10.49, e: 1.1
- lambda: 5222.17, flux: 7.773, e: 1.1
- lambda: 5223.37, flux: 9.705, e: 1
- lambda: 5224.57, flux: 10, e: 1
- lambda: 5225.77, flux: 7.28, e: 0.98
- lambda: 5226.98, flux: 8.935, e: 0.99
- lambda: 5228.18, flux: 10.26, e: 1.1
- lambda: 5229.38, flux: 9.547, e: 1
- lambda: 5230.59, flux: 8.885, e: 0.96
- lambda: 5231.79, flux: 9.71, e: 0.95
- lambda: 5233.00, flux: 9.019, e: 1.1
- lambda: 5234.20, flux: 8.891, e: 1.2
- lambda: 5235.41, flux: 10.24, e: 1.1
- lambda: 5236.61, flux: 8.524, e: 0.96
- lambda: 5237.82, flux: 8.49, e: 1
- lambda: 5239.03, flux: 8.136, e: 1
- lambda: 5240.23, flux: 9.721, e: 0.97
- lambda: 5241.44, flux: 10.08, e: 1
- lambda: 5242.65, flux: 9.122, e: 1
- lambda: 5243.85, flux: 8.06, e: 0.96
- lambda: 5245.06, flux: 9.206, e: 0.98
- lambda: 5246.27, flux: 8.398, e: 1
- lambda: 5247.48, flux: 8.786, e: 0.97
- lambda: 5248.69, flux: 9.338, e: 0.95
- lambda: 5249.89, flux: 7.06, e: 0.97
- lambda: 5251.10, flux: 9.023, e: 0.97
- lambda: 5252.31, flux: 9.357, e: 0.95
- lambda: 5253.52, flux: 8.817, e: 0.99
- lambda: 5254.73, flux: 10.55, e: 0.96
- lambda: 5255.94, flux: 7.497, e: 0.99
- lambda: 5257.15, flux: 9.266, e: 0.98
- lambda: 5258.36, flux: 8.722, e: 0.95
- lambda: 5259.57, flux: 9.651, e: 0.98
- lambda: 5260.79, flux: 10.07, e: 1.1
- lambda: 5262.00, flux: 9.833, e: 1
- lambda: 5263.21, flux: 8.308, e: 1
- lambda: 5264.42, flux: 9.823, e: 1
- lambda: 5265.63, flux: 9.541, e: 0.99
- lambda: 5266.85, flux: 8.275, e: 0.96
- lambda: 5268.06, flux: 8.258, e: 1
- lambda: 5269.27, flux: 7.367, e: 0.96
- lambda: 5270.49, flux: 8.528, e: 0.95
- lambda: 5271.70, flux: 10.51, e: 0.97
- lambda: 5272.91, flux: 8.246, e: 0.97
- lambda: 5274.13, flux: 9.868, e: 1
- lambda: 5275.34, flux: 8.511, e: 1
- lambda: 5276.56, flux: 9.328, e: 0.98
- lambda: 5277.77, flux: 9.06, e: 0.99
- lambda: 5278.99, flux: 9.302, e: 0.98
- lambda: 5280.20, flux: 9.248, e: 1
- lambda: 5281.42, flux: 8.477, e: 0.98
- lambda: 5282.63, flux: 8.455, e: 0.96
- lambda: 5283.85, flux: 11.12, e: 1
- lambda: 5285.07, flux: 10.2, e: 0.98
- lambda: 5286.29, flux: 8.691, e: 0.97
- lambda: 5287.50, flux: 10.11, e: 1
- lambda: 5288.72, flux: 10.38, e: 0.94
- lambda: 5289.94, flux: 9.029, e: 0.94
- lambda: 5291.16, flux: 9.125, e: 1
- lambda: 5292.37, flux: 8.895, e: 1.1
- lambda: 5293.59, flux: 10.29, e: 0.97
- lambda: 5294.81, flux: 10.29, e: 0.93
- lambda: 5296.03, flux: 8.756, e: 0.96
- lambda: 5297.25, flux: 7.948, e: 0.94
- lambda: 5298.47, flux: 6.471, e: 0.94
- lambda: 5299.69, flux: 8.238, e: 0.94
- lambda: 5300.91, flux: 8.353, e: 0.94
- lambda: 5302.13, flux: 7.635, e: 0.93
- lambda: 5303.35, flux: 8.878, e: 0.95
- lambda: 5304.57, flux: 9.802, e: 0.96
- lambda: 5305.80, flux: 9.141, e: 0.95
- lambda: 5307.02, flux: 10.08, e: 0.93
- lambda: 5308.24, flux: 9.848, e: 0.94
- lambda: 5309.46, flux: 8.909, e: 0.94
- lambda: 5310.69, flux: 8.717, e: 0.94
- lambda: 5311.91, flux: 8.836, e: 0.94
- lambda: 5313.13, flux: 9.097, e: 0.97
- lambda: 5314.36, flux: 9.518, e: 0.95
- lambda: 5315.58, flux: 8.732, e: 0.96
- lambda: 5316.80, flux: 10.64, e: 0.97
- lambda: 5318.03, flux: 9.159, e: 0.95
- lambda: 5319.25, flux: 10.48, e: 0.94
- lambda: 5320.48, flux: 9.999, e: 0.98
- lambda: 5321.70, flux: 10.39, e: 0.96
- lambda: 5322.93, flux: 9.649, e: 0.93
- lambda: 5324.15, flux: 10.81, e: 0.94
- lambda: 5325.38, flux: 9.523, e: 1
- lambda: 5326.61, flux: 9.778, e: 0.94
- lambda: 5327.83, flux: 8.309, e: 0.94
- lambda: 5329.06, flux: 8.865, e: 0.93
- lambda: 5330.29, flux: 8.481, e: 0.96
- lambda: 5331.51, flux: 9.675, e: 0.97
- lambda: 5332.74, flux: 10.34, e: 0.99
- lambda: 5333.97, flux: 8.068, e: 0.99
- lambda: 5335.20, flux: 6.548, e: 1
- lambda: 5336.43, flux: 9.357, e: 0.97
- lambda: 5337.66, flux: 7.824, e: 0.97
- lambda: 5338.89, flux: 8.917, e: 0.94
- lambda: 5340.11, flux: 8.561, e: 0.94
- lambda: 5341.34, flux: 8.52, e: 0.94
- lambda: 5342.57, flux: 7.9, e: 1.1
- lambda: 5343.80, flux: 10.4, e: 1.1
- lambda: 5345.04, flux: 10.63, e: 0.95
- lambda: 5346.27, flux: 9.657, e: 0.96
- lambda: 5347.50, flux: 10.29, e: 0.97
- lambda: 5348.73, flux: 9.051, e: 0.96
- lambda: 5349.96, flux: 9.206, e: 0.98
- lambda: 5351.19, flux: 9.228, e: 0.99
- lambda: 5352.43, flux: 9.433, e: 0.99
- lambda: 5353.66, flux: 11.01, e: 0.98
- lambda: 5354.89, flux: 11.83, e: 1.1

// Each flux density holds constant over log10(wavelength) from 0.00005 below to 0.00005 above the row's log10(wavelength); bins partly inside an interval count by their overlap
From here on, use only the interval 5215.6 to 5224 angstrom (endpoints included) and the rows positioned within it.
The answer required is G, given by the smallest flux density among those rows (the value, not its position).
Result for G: 7.773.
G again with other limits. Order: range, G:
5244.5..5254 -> 7.06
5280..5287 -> 8.455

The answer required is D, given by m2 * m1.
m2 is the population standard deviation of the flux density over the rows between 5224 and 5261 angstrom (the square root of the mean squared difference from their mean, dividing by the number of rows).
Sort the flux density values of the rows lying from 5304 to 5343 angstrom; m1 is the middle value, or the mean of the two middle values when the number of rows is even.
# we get 7.8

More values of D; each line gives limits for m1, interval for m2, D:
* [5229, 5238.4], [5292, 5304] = 9.8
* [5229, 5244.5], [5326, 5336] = 10.1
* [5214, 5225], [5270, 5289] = 7.5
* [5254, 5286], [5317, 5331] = 7.2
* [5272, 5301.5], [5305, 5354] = 8.4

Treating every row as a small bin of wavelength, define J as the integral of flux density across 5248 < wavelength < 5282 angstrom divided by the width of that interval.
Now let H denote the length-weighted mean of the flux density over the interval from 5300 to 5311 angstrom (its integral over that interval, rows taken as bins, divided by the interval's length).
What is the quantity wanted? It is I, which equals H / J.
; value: 1.00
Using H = 9.02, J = 9.0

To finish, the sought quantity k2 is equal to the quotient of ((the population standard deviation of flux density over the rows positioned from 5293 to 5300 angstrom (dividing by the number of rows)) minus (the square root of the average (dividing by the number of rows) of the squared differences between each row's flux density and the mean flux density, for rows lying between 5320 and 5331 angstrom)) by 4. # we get 0.14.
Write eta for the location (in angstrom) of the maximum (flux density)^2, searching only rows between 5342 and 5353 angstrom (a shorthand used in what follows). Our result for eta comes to 5345.04 angstrom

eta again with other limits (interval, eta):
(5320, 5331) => 5324.15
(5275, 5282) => 5276.56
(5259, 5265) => 5260.79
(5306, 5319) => 5316.80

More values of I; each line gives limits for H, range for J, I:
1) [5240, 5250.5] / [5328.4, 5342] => 1.02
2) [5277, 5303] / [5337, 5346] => 1.01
